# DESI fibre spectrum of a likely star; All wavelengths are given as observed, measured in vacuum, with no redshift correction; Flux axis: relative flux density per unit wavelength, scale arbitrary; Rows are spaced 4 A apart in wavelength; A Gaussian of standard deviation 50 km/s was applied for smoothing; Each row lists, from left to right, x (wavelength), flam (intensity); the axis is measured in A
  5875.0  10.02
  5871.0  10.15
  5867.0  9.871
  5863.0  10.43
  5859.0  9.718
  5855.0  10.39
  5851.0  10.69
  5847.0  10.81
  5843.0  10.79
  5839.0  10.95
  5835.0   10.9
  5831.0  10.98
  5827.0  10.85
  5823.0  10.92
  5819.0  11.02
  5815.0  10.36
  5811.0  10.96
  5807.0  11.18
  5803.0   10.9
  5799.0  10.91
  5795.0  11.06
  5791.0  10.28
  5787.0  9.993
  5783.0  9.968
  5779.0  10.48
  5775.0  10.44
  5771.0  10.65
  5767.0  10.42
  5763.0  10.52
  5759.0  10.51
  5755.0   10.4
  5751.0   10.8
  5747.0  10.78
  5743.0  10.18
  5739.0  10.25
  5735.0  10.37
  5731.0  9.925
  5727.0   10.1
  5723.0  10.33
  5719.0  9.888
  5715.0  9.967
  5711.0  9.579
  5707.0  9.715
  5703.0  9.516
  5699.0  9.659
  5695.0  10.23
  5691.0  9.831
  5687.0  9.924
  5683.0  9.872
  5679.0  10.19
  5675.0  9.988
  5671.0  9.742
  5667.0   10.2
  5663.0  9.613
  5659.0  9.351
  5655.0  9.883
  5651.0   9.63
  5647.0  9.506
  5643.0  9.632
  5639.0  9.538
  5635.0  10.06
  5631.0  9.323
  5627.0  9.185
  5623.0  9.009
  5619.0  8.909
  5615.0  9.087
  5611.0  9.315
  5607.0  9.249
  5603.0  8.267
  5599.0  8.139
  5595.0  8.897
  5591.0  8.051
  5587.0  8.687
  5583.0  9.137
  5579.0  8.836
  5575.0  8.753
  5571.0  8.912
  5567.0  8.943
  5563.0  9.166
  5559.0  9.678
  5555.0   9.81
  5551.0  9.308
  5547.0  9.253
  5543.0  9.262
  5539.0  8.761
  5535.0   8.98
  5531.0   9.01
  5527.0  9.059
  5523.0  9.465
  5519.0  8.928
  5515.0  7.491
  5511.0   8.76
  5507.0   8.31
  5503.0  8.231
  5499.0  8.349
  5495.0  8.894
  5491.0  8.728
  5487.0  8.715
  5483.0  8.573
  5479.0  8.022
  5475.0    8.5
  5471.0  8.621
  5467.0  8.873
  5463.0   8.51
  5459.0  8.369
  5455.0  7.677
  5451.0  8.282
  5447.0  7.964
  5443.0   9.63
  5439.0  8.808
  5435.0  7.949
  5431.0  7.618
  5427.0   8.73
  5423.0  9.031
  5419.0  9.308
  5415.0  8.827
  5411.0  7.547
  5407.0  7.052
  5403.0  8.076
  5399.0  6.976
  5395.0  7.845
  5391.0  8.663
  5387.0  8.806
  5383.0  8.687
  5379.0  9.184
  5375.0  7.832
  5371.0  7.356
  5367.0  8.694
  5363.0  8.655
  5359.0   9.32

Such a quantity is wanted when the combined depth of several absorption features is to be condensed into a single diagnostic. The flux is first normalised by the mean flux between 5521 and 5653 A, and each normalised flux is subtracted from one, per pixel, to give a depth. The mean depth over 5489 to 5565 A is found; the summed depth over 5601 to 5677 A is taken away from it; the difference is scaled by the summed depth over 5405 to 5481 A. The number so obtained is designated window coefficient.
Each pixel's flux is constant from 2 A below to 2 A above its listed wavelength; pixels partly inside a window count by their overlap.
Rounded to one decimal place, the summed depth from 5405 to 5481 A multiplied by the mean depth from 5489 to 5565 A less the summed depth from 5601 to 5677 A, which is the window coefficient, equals 1.1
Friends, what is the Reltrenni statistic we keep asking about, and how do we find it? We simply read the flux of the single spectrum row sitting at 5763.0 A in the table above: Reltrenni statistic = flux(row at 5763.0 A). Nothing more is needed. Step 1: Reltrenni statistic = 10.52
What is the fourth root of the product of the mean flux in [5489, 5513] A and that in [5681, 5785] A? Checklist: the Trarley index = 3.05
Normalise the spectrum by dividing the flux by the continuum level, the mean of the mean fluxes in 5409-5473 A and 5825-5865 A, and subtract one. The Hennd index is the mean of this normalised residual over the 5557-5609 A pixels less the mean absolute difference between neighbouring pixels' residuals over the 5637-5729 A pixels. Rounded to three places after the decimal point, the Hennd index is -0.106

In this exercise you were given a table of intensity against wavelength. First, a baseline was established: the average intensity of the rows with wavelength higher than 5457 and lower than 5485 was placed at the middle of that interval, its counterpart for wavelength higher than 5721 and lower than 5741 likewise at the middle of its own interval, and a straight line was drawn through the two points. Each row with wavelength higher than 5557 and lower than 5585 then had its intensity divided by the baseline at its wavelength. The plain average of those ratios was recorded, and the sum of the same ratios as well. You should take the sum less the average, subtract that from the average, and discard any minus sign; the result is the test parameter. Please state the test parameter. 4.95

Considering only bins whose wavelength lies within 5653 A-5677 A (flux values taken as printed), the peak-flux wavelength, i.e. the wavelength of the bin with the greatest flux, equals 5667.0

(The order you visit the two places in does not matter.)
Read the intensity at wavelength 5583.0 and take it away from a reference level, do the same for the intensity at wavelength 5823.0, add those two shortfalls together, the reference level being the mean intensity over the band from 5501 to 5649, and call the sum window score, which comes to -2.1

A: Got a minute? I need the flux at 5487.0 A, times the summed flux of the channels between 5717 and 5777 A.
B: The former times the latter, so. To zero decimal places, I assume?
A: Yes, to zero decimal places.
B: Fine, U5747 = 1356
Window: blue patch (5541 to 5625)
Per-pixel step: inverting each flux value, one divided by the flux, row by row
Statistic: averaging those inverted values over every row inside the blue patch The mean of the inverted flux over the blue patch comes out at 0.112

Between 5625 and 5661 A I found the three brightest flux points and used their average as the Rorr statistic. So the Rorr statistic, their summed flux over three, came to 9.9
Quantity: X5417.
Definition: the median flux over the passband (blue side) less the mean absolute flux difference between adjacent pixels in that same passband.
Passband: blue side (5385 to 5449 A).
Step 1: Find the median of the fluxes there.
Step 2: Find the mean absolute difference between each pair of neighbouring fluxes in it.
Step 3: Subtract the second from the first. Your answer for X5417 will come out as 7.6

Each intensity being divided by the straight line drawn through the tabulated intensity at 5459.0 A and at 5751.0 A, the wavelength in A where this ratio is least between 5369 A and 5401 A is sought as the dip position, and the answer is 5399.0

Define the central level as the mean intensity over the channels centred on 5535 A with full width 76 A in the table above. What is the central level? 8.9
